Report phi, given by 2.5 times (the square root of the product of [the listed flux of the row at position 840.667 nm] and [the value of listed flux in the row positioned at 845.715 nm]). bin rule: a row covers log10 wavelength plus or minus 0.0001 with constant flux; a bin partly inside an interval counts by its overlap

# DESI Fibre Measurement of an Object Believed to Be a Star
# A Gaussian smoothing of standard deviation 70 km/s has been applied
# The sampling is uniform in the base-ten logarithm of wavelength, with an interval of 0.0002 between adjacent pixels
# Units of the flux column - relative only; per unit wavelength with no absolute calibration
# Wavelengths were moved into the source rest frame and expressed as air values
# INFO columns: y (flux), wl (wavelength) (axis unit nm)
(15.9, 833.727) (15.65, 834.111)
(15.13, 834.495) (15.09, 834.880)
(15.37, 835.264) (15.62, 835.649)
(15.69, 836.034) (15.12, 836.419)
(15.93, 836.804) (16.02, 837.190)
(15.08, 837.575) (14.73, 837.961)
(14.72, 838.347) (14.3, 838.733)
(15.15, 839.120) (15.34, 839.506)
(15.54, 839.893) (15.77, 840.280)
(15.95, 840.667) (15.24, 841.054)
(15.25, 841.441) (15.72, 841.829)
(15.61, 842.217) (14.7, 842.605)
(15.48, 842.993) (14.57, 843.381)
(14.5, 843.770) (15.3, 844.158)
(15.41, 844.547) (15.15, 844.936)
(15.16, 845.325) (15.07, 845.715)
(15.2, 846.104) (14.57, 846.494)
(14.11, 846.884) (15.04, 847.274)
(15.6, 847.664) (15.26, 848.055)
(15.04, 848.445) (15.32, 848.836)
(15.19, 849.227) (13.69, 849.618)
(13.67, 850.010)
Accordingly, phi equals 38.8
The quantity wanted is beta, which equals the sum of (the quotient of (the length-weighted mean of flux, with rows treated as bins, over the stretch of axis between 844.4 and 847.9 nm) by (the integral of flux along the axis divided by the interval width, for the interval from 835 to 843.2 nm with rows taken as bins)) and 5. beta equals 5.979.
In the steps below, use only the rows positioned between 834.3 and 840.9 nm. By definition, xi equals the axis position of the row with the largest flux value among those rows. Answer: 837.190 nm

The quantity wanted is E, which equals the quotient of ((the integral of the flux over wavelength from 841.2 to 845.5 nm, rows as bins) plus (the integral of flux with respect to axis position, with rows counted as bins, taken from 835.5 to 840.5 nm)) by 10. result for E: 14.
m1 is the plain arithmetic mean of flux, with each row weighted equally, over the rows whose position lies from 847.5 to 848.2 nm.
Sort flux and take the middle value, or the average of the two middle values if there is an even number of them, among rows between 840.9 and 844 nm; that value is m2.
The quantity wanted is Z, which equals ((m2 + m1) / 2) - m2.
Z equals 0.09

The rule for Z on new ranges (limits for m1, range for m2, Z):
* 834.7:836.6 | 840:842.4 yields -0.14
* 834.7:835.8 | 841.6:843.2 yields -0.09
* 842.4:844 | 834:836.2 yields -0.34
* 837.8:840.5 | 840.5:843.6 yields -0.14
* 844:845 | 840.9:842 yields 0.02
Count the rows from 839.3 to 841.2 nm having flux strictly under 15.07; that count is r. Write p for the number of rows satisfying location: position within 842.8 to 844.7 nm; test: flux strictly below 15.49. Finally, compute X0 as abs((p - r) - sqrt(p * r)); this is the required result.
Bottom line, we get 5.0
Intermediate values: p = 5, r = 0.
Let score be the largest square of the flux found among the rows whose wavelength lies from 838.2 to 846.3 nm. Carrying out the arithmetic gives 254.4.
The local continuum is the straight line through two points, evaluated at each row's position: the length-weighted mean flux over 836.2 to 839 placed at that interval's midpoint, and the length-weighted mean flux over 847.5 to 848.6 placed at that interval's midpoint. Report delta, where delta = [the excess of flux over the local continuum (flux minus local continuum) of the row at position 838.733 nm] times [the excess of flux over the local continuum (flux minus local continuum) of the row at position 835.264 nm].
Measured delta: -0.23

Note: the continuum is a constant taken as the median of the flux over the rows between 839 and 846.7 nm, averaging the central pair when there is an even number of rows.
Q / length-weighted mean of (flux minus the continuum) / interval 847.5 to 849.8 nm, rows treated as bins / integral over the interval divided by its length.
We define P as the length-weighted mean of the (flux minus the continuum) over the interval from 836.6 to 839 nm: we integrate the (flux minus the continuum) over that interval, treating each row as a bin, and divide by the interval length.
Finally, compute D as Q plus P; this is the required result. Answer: -0.34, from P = -0.11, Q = -0.23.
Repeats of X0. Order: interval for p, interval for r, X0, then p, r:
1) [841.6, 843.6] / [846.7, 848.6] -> 3.0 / 3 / 3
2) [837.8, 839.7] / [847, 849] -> 0.2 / 5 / 2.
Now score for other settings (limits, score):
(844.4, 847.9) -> 243.4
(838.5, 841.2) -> 254.4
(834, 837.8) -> 256.6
